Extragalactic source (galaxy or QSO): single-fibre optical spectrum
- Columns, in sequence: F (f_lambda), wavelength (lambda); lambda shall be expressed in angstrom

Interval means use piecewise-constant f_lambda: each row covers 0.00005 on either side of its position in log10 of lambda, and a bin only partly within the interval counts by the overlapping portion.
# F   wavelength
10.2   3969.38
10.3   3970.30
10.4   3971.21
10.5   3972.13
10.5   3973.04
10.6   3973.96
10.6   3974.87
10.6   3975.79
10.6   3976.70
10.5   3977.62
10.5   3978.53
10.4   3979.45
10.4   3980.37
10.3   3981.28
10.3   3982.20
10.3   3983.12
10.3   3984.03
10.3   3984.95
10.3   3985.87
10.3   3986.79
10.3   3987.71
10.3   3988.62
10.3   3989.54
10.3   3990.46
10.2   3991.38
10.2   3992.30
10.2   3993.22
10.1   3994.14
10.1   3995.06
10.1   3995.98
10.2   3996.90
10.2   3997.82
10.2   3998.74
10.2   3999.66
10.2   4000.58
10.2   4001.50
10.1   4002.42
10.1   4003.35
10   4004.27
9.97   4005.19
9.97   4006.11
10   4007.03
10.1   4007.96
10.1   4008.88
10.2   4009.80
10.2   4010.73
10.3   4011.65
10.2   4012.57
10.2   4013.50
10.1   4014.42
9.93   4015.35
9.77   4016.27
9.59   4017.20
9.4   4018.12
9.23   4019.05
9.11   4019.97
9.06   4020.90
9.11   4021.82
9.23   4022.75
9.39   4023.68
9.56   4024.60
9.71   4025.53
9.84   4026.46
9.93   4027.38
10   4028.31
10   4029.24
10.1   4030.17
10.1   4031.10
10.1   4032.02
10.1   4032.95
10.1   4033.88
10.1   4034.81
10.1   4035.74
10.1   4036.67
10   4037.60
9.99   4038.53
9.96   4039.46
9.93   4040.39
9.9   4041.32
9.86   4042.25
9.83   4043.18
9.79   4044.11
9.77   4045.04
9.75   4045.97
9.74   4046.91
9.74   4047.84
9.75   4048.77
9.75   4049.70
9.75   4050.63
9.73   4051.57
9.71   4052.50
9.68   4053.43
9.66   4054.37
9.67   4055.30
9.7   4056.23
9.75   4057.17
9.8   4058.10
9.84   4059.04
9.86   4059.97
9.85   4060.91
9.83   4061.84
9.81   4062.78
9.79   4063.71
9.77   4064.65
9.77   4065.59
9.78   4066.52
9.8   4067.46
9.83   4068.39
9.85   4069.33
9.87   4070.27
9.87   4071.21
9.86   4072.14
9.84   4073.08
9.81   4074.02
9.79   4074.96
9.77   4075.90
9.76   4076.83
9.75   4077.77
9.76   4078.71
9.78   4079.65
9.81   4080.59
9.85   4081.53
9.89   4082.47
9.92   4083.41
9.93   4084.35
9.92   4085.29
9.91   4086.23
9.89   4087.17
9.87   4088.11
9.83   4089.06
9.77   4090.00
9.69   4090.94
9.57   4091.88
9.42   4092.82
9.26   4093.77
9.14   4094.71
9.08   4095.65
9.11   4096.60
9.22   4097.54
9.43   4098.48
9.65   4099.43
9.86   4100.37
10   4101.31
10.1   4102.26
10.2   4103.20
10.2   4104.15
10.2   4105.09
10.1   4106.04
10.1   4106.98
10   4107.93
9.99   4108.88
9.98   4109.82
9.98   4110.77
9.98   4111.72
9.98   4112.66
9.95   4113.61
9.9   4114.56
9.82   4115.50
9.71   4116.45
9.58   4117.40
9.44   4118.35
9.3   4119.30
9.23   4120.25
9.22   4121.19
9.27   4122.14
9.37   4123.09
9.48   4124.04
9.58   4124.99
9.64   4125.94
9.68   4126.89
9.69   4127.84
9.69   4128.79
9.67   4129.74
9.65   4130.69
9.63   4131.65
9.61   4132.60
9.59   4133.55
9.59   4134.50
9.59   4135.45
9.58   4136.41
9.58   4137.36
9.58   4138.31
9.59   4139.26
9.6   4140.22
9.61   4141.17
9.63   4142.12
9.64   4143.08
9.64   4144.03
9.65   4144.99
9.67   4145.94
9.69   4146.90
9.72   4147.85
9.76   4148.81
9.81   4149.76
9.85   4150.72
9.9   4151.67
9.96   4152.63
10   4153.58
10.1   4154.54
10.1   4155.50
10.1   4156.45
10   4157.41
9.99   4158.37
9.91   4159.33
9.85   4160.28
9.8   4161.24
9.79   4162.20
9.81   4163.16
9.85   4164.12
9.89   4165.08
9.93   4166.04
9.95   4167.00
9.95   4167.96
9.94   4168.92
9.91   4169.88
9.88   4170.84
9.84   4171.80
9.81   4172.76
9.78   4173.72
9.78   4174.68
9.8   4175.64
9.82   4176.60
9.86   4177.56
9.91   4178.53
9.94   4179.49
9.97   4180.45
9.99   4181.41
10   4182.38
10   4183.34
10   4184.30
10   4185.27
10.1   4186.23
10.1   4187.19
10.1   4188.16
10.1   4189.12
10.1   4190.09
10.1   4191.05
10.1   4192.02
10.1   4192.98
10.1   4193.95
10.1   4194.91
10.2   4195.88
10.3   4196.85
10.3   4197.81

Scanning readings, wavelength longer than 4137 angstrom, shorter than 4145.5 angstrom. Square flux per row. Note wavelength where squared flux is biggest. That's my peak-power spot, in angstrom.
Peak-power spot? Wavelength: 4144.99 angstrom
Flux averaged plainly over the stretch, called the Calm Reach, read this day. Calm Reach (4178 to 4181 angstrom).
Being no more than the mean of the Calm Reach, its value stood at 9.9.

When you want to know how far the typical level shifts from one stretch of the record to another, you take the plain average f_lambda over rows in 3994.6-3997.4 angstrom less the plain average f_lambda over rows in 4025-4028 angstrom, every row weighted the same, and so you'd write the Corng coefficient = 0.31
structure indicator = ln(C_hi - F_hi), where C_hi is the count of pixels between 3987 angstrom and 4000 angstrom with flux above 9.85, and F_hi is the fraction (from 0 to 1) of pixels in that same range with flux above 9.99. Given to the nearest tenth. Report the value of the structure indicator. 2.6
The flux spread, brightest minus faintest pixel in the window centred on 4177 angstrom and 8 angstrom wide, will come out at 0.19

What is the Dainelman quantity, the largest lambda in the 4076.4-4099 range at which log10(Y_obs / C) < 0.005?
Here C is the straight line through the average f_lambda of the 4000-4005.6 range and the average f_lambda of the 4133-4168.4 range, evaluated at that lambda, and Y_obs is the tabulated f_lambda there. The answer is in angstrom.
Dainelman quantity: 4098.48 angstrom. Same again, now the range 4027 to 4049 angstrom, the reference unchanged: 4048.77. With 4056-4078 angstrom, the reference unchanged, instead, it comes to 4077.77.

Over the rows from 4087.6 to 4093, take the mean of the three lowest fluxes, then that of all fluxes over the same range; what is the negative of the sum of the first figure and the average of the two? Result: -19.2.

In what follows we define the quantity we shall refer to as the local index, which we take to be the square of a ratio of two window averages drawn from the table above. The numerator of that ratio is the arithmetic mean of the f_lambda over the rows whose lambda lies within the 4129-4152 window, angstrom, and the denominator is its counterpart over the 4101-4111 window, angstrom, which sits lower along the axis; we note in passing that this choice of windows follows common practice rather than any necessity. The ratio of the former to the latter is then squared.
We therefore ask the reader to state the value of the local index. 0.92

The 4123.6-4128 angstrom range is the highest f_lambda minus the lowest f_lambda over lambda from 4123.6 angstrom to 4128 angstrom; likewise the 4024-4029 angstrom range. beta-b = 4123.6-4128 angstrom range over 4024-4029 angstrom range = 0.5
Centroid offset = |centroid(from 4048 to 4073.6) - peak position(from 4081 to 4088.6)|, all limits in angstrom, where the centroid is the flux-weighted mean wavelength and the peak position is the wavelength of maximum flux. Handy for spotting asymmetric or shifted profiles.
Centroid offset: 23.4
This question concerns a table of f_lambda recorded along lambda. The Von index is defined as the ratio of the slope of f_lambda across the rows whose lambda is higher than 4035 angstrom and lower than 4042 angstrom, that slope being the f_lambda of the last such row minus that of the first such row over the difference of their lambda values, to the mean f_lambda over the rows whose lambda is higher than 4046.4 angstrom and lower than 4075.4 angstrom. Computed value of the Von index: -0.0037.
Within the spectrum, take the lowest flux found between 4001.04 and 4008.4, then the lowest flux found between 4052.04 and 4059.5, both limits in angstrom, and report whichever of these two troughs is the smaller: 9.7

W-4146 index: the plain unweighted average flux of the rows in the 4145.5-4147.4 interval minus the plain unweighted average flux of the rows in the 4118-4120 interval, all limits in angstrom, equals 0.3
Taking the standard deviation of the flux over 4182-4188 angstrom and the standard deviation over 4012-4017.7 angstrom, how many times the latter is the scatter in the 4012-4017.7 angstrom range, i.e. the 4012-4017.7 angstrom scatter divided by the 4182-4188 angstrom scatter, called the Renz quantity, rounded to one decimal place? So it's 4.8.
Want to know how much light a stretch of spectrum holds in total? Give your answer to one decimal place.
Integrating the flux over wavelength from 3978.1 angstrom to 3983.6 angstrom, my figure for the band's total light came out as 57.0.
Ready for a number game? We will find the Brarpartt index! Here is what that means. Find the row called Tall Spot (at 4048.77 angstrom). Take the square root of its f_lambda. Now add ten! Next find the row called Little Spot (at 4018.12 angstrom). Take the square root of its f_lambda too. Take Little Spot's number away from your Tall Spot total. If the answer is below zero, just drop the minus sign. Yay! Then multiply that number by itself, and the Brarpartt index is 101.1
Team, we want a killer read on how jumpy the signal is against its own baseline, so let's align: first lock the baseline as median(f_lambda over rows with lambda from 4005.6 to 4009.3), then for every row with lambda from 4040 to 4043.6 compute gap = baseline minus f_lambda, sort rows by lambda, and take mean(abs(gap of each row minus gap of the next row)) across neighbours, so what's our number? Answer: 0.033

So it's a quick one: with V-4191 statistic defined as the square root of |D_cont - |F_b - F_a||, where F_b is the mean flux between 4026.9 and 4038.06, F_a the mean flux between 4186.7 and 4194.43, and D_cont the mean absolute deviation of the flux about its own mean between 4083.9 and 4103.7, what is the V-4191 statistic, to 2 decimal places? 0.50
